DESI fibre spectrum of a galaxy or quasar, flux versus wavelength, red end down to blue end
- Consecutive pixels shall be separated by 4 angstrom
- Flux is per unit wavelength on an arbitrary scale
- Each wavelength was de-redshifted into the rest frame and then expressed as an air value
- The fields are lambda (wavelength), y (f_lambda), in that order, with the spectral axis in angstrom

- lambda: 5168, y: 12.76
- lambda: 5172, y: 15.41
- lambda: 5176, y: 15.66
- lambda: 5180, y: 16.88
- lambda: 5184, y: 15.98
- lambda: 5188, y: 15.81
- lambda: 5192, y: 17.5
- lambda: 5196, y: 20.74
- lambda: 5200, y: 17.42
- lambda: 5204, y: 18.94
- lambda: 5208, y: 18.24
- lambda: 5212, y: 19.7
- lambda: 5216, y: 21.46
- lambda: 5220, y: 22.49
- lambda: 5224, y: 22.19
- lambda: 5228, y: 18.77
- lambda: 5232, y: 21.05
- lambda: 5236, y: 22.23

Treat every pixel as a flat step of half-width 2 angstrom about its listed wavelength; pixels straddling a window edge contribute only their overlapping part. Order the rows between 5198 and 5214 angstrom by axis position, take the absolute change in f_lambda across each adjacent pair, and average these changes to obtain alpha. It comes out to 1.23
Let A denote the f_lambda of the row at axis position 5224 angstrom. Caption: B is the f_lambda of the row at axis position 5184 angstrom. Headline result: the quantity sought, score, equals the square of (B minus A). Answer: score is 39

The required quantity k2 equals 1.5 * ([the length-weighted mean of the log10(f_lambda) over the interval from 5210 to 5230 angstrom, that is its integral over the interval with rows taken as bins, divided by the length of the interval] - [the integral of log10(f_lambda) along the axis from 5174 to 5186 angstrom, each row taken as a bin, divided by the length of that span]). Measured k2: 0.17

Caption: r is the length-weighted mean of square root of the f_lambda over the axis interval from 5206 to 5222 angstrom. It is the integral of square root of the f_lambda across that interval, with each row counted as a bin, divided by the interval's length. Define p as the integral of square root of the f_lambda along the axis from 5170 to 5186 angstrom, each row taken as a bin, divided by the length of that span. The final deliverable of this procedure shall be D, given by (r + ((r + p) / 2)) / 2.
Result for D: 4.39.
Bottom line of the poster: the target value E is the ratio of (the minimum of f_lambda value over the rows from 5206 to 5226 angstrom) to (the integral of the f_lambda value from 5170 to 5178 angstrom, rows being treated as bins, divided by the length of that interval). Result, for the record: 1.17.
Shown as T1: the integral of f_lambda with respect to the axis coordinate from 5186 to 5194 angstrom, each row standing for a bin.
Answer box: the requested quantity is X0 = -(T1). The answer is -133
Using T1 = 133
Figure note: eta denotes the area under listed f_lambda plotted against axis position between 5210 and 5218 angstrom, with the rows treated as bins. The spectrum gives 165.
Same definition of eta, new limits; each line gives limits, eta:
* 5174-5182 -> 130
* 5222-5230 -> 164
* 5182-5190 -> 127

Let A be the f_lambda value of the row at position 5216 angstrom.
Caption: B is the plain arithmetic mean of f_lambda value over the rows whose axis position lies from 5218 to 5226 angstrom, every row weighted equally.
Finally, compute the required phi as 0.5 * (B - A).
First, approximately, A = 21.46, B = 22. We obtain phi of 0.4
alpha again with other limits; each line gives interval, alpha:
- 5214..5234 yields 1.76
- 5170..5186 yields 0.79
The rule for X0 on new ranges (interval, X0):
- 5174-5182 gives -130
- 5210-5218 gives -165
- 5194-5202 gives -153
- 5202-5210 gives -149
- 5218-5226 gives -179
